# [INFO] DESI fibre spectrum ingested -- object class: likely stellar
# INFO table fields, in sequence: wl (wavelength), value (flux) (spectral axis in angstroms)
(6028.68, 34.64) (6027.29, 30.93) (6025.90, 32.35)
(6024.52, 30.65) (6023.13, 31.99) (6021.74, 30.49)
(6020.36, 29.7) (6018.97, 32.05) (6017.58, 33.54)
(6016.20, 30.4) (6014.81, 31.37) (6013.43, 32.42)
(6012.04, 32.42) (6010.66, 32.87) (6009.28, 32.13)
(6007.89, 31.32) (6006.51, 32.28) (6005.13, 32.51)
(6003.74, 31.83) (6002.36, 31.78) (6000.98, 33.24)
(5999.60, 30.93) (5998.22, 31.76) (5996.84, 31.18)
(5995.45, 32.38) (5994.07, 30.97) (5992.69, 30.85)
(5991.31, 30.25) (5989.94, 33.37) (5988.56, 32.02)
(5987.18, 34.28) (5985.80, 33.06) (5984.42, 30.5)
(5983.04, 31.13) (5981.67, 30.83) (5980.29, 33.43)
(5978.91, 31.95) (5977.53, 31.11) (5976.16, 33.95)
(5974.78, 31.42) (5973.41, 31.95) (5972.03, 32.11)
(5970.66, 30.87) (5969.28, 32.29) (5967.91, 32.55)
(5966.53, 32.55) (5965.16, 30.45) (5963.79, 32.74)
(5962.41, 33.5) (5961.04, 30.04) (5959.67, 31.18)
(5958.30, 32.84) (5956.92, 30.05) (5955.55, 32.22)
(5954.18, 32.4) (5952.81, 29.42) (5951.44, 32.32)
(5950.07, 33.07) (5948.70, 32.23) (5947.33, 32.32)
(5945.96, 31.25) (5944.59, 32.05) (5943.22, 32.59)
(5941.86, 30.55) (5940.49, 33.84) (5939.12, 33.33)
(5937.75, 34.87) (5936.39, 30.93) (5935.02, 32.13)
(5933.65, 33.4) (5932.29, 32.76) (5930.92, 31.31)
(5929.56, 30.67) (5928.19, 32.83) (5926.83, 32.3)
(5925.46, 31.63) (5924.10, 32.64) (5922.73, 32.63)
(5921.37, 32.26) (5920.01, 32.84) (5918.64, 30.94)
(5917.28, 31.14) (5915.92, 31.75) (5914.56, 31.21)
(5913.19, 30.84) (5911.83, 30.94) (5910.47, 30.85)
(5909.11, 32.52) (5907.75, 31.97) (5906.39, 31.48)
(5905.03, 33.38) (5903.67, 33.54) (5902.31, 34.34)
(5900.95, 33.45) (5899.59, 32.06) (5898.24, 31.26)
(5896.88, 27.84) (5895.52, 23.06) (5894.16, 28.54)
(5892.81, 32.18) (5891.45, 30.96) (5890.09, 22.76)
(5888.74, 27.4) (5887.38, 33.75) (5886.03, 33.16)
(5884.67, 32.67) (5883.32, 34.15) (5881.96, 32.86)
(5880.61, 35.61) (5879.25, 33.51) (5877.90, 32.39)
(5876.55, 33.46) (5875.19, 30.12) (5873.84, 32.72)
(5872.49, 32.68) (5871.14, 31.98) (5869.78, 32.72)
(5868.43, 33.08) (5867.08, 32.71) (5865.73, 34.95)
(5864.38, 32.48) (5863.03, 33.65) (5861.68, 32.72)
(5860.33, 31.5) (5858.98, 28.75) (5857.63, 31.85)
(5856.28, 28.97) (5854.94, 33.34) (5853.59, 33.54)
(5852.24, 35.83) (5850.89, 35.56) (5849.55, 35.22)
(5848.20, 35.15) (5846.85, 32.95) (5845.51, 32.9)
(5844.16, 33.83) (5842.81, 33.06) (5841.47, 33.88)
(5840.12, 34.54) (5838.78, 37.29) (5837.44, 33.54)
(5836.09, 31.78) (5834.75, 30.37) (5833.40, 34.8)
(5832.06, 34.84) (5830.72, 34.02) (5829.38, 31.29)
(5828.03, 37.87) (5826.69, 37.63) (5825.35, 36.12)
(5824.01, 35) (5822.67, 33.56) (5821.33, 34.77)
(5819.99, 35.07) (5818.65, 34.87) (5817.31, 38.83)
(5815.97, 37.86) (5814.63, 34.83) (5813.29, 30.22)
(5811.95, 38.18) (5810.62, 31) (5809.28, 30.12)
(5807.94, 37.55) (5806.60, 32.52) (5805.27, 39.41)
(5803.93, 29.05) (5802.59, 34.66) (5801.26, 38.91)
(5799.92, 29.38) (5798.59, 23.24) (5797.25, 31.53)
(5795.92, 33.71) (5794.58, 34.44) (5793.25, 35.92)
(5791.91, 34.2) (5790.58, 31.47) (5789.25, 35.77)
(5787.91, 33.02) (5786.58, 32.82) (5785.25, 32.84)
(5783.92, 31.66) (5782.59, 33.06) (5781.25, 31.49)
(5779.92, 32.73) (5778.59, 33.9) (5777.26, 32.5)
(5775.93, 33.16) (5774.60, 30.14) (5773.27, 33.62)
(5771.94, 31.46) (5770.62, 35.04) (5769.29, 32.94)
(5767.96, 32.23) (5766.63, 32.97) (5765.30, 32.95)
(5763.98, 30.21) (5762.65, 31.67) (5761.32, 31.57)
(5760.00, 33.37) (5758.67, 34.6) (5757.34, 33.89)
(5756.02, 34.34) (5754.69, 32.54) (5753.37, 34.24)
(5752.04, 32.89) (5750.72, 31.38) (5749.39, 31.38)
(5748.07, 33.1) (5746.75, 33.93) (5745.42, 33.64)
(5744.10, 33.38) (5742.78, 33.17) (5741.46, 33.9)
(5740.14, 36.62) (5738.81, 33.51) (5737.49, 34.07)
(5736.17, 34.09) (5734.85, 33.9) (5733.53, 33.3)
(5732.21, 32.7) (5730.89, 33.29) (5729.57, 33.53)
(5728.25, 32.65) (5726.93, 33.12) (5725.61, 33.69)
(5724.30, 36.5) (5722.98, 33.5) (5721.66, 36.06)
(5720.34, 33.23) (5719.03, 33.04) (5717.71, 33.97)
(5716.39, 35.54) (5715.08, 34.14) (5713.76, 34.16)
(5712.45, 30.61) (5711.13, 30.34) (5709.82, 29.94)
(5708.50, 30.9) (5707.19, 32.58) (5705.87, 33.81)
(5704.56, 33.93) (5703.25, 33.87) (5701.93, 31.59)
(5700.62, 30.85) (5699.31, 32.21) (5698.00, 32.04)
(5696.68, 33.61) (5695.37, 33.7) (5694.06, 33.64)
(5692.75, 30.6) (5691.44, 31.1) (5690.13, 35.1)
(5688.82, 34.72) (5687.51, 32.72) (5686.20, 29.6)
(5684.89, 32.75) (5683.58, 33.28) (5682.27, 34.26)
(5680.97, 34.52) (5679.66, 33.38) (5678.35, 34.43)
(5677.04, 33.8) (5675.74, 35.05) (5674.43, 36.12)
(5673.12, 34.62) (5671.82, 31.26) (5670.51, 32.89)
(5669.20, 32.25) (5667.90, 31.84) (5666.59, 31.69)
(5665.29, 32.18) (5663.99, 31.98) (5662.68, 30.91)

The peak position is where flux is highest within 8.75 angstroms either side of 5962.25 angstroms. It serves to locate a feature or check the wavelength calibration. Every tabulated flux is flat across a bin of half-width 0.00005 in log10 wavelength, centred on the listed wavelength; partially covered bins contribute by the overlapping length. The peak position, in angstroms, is 5962.41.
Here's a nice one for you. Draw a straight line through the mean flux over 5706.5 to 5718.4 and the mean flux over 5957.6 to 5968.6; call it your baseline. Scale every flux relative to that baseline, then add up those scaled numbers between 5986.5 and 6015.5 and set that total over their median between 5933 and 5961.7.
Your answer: 20.9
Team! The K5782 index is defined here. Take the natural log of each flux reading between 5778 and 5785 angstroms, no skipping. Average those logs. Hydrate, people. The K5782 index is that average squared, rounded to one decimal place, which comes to 12.1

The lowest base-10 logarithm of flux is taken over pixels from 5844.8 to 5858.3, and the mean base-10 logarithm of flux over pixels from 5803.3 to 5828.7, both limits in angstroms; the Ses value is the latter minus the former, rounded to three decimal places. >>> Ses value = 0.080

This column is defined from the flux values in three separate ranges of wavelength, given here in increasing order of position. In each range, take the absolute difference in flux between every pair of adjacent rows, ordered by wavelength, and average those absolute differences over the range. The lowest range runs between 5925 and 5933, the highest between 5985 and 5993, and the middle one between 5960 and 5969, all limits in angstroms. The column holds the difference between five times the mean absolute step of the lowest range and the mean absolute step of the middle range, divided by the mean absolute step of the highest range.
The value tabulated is 2.2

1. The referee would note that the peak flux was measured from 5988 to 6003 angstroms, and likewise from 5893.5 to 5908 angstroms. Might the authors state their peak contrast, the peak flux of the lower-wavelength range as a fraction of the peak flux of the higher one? 1.03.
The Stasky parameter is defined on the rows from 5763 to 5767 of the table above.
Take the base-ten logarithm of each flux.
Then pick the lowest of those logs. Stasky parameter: 1.480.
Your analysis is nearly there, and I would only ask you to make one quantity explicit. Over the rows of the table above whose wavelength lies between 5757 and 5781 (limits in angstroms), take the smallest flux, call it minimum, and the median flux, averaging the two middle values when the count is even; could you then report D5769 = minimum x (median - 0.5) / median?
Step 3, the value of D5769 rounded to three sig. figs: 29.7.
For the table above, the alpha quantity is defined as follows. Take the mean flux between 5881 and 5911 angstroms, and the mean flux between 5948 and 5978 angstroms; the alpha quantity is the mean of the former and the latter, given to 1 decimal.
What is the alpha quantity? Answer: 31.5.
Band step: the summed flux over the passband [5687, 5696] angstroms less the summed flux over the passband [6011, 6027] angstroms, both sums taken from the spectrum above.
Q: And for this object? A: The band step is -116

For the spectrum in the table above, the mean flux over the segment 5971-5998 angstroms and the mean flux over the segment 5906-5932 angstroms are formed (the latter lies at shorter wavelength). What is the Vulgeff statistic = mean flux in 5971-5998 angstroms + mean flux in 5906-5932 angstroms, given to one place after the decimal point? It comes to 63.7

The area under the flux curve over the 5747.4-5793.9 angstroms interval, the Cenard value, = 1529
